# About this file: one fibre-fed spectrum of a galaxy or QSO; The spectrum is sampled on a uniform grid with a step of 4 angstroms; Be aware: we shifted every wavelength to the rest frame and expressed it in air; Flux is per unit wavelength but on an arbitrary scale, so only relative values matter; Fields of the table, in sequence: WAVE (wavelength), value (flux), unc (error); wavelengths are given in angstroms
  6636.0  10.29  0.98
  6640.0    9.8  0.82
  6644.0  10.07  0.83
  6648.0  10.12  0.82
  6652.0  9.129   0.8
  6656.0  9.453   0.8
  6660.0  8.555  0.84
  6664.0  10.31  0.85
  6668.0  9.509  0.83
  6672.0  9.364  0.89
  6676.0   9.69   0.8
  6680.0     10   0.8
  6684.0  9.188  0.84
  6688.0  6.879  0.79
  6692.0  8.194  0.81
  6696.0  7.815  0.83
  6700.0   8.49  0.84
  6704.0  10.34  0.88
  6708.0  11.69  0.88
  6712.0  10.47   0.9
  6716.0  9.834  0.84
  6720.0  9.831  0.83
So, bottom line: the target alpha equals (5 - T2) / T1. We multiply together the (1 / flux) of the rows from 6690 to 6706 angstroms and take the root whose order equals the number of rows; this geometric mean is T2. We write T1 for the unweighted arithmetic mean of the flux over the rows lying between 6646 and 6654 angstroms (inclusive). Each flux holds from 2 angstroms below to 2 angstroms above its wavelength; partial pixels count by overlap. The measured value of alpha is 0.51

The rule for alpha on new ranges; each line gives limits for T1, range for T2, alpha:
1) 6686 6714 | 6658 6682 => 0.54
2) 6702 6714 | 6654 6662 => 0.45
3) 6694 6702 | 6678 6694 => 0.60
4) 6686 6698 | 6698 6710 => 0.64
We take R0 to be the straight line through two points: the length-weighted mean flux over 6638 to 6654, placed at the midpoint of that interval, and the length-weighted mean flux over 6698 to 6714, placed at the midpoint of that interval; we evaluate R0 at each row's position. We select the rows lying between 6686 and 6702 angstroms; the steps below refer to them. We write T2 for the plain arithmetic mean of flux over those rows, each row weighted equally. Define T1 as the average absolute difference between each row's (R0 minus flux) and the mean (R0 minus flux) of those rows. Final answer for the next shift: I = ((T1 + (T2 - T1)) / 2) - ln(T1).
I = 4.7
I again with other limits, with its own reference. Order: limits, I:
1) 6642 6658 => 5.7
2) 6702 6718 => 5.9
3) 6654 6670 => 5.5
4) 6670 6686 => 6.0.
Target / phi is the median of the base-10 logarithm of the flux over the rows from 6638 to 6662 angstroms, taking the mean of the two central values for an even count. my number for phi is 0.98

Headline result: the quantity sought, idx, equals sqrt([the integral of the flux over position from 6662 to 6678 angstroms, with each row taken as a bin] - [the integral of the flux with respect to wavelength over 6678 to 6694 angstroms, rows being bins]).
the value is 4.30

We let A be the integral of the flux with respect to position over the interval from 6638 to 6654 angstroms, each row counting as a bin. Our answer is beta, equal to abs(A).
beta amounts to 156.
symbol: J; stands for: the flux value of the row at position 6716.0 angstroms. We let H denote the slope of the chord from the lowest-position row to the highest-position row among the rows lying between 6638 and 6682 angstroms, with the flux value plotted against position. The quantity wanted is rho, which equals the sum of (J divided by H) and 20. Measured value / 1987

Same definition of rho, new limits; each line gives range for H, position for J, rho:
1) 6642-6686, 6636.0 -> -447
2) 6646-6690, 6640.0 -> -101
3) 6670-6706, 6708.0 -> 403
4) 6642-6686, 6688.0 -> -292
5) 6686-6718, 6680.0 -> 115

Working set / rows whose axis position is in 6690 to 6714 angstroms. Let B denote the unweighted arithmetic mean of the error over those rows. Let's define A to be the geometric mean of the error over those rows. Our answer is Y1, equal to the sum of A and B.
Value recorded 1.71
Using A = 0.856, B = 0.857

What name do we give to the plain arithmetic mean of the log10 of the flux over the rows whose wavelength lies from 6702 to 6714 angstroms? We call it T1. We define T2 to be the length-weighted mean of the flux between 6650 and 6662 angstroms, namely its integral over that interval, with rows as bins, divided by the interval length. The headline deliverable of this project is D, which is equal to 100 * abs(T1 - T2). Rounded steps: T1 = 1.03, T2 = 9.0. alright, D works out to 801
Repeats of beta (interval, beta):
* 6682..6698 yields 128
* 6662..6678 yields 155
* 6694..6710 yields 153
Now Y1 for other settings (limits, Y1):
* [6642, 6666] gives 1.65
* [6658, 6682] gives 1.67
